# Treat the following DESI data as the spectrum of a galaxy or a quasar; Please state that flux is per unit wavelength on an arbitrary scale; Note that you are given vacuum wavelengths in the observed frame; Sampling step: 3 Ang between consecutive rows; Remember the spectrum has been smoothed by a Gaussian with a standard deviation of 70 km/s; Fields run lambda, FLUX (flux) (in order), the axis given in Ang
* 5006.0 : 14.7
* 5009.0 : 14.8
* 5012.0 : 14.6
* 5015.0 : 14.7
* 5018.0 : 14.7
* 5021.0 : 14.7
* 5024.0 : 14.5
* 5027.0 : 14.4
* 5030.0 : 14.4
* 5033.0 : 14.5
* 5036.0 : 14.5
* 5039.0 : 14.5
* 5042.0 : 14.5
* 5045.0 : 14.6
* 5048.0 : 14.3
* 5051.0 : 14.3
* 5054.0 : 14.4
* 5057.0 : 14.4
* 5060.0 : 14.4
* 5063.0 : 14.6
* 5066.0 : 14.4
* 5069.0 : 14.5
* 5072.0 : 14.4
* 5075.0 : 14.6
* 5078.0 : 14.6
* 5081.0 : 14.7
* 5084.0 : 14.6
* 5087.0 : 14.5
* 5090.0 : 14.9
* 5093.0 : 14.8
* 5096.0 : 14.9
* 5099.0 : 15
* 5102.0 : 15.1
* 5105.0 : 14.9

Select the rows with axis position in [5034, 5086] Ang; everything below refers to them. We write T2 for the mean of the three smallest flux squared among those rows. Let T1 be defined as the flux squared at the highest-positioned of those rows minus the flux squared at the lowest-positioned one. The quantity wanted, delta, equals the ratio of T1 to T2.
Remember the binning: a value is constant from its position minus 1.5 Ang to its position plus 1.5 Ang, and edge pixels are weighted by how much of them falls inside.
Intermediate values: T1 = 3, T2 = 205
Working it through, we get 0.01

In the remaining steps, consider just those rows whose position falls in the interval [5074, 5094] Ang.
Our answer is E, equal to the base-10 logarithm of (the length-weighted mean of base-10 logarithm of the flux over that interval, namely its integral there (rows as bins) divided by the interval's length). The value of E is 0.0669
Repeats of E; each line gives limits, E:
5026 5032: 0.0639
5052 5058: 0.0637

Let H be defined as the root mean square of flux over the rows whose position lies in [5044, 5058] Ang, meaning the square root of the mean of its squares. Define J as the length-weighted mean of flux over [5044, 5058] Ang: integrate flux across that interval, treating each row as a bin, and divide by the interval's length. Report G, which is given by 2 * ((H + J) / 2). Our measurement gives 28.8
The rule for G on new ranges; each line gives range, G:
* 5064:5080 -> 29.0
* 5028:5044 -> 29.0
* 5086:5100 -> 29.6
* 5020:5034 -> 29.0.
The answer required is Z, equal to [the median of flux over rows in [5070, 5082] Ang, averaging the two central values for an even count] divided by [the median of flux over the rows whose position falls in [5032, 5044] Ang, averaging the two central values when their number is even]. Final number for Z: 1.01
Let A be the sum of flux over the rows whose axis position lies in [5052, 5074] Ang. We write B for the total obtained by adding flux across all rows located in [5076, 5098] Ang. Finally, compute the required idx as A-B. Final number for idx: -1.9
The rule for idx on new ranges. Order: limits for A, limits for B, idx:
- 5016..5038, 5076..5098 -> -1.3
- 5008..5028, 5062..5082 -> 0.6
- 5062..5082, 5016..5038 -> 0.1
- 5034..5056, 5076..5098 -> -1.9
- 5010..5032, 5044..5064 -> 1.0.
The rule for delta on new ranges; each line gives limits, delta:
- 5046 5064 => 0.04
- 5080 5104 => 0.06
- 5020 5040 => -0.03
